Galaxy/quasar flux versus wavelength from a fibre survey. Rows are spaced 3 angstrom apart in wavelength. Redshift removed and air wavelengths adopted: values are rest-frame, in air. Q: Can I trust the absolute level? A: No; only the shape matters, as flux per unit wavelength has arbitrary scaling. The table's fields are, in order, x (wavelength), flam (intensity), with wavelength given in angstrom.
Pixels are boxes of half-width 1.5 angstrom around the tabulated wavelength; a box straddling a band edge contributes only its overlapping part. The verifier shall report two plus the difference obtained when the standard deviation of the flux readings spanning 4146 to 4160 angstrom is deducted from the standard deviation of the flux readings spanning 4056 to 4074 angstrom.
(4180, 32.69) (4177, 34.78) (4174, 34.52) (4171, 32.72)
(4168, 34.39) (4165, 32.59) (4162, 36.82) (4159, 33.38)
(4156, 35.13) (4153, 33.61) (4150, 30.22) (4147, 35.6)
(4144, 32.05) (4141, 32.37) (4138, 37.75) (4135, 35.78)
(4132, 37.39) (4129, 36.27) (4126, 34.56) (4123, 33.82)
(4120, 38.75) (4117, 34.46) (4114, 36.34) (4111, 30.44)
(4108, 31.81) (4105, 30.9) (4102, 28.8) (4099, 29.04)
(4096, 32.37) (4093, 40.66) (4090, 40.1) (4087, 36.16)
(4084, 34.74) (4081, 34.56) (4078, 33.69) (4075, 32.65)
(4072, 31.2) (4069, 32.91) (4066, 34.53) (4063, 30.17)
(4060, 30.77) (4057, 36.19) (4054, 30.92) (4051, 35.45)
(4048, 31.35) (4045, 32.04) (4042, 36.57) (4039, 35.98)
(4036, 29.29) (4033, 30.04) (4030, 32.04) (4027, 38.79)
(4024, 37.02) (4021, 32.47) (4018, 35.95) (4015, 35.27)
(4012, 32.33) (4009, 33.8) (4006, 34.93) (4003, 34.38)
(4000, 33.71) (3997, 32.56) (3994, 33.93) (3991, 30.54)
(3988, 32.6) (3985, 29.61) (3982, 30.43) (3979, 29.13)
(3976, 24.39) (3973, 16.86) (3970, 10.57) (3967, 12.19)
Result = 2.3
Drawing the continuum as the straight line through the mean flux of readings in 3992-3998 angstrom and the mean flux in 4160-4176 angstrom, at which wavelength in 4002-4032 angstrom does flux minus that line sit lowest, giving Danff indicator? 4030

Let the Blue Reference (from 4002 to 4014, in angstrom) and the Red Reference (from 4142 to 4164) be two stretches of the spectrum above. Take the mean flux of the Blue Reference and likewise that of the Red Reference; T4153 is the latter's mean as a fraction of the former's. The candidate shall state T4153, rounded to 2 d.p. 1.00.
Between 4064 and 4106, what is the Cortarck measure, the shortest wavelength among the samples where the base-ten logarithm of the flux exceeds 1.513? 4066 angstrom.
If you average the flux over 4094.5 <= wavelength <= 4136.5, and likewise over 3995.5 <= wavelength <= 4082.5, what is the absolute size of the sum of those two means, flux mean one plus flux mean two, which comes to 67.1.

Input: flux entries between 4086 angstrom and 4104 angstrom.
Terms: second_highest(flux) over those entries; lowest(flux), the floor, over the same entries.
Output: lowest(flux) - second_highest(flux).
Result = -11.3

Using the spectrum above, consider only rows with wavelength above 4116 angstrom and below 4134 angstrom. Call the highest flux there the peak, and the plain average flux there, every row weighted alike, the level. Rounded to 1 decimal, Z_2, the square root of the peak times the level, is 37.3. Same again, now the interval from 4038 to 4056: 35.1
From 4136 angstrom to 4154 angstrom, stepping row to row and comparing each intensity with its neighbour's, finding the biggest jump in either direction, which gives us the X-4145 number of 5.4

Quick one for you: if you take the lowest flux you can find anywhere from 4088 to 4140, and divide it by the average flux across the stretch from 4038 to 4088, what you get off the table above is 0.86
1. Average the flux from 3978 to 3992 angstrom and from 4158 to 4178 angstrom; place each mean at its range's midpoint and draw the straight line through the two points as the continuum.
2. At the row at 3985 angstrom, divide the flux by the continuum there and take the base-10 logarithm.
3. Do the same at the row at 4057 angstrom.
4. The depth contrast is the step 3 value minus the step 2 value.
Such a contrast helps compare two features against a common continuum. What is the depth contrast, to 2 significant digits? 0.067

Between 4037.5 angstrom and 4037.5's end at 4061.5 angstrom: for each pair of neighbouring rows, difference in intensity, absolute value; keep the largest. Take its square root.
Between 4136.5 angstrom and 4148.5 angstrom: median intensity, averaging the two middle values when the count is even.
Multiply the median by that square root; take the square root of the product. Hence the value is 8.89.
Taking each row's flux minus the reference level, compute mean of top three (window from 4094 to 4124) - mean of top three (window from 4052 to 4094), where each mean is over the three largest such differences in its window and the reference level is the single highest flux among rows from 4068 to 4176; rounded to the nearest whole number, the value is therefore -2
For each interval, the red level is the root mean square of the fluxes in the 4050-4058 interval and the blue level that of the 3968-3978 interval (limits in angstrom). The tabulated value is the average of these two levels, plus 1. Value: 27.2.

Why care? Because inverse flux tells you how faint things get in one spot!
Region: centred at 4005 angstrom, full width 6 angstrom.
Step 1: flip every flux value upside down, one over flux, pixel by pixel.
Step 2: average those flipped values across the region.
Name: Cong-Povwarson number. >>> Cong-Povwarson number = 0.0289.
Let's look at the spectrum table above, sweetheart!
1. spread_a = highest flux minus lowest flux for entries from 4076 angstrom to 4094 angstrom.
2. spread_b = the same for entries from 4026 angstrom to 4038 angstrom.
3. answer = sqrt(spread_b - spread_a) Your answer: 1.59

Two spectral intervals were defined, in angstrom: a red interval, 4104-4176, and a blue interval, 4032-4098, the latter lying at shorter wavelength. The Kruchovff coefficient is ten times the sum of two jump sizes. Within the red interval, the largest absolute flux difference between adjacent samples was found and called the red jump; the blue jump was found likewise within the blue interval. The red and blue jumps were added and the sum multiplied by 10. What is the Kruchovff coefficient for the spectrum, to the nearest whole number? 142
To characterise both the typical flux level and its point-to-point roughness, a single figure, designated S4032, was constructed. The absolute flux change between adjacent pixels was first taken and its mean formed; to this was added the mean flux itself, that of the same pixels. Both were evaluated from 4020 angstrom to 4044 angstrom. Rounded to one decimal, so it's 37.3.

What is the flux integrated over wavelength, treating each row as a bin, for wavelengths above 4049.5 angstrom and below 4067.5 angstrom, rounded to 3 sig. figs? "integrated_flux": 594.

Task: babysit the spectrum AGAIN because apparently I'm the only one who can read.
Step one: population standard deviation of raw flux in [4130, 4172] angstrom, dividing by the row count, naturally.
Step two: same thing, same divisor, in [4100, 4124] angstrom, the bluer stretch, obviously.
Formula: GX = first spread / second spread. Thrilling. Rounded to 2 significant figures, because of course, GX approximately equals 0.69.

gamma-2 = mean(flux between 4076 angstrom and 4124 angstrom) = 34.2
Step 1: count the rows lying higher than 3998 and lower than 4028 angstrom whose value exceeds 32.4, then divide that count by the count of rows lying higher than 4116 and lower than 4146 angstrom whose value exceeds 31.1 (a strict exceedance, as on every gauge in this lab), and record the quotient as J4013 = 0.90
